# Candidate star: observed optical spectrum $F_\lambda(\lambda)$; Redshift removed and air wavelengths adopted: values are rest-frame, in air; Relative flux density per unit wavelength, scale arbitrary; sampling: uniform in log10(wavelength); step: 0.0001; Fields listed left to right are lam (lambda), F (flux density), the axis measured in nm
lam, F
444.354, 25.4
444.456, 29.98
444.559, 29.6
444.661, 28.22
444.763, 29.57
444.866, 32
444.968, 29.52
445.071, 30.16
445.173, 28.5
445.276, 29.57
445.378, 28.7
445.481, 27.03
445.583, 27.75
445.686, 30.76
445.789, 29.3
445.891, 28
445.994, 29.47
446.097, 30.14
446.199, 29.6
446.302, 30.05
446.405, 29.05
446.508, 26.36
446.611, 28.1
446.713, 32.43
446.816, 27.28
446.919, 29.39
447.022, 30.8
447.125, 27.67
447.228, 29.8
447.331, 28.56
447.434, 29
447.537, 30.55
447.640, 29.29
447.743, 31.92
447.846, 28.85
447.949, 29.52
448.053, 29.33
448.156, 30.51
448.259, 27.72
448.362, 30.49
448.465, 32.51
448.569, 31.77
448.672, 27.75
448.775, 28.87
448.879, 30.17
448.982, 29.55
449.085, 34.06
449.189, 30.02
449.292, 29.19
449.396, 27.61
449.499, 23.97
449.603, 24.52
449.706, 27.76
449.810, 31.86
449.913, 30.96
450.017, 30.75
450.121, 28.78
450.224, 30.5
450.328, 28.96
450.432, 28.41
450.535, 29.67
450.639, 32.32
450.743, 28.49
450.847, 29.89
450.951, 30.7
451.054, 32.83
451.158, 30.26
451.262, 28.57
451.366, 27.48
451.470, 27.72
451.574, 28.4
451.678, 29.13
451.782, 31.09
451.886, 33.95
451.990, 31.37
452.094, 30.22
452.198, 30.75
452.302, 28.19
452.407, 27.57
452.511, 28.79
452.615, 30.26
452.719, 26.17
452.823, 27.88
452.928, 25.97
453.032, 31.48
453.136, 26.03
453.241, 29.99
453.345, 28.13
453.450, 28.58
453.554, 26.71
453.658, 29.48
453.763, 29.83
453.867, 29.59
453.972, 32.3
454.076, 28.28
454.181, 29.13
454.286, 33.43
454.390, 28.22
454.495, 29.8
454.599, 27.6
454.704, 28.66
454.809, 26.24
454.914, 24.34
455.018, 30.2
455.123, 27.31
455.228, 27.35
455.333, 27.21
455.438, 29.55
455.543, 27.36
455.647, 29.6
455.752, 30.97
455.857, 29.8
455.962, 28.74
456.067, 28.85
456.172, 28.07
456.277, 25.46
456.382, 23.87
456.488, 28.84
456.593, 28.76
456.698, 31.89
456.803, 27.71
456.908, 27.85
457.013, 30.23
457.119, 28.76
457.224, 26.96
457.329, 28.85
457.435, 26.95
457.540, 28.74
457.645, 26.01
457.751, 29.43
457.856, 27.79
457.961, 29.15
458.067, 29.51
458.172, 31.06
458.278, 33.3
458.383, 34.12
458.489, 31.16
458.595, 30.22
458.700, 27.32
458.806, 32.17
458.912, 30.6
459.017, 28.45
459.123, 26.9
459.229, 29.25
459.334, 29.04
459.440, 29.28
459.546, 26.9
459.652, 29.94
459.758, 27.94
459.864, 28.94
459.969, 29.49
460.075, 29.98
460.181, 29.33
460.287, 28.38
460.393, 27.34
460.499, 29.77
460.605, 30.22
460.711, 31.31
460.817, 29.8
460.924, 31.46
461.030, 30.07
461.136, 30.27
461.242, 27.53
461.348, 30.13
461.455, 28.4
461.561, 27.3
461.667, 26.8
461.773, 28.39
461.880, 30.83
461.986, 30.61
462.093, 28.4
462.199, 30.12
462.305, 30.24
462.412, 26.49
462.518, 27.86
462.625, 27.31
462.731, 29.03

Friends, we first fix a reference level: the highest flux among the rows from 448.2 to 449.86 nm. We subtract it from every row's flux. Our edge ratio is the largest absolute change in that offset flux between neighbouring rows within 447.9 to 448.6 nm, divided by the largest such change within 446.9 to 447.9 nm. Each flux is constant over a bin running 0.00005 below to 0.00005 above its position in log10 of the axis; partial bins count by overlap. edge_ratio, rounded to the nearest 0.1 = 0.9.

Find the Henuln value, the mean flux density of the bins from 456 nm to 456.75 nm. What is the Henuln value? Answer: 28.0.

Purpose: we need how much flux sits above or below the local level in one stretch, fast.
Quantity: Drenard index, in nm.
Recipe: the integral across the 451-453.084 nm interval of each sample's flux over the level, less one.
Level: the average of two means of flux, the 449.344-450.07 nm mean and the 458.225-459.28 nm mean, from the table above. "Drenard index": 0.01 nm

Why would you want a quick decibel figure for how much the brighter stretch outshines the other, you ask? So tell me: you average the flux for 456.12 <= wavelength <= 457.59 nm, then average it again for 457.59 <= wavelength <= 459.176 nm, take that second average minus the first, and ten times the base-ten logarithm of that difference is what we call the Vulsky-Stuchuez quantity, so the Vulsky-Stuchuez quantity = 2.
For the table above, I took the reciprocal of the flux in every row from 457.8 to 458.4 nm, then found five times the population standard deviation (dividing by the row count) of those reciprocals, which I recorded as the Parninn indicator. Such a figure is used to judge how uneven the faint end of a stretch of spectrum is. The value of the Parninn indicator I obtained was 0.012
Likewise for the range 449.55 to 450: 0.019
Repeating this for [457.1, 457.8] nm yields 0.008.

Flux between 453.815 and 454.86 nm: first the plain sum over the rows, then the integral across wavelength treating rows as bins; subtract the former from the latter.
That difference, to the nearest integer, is -263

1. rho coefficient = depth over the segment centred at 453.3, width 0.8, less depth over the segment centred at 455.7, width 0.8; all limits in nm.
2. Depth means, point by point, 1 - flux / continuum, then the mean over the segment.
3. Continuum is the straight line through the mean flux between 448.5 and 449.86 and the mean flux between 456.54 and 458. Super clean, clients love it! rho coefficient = 0.03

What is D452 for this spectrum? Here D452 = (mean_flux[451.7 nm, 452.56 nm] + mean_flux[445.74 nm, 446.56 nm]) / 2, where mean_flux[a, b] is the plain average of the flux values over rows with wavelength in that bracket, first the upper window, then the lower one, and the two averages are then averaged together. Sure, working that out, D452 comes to 29.6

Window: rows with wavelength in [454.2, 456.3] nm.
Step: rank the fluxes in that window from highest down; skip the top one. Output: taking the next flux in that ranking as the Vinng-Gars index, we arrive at 30.97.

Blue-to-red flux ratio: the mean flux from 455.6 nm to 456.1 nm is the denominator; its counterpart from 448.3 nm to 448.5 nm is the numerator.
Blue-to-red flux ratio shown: 1.06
